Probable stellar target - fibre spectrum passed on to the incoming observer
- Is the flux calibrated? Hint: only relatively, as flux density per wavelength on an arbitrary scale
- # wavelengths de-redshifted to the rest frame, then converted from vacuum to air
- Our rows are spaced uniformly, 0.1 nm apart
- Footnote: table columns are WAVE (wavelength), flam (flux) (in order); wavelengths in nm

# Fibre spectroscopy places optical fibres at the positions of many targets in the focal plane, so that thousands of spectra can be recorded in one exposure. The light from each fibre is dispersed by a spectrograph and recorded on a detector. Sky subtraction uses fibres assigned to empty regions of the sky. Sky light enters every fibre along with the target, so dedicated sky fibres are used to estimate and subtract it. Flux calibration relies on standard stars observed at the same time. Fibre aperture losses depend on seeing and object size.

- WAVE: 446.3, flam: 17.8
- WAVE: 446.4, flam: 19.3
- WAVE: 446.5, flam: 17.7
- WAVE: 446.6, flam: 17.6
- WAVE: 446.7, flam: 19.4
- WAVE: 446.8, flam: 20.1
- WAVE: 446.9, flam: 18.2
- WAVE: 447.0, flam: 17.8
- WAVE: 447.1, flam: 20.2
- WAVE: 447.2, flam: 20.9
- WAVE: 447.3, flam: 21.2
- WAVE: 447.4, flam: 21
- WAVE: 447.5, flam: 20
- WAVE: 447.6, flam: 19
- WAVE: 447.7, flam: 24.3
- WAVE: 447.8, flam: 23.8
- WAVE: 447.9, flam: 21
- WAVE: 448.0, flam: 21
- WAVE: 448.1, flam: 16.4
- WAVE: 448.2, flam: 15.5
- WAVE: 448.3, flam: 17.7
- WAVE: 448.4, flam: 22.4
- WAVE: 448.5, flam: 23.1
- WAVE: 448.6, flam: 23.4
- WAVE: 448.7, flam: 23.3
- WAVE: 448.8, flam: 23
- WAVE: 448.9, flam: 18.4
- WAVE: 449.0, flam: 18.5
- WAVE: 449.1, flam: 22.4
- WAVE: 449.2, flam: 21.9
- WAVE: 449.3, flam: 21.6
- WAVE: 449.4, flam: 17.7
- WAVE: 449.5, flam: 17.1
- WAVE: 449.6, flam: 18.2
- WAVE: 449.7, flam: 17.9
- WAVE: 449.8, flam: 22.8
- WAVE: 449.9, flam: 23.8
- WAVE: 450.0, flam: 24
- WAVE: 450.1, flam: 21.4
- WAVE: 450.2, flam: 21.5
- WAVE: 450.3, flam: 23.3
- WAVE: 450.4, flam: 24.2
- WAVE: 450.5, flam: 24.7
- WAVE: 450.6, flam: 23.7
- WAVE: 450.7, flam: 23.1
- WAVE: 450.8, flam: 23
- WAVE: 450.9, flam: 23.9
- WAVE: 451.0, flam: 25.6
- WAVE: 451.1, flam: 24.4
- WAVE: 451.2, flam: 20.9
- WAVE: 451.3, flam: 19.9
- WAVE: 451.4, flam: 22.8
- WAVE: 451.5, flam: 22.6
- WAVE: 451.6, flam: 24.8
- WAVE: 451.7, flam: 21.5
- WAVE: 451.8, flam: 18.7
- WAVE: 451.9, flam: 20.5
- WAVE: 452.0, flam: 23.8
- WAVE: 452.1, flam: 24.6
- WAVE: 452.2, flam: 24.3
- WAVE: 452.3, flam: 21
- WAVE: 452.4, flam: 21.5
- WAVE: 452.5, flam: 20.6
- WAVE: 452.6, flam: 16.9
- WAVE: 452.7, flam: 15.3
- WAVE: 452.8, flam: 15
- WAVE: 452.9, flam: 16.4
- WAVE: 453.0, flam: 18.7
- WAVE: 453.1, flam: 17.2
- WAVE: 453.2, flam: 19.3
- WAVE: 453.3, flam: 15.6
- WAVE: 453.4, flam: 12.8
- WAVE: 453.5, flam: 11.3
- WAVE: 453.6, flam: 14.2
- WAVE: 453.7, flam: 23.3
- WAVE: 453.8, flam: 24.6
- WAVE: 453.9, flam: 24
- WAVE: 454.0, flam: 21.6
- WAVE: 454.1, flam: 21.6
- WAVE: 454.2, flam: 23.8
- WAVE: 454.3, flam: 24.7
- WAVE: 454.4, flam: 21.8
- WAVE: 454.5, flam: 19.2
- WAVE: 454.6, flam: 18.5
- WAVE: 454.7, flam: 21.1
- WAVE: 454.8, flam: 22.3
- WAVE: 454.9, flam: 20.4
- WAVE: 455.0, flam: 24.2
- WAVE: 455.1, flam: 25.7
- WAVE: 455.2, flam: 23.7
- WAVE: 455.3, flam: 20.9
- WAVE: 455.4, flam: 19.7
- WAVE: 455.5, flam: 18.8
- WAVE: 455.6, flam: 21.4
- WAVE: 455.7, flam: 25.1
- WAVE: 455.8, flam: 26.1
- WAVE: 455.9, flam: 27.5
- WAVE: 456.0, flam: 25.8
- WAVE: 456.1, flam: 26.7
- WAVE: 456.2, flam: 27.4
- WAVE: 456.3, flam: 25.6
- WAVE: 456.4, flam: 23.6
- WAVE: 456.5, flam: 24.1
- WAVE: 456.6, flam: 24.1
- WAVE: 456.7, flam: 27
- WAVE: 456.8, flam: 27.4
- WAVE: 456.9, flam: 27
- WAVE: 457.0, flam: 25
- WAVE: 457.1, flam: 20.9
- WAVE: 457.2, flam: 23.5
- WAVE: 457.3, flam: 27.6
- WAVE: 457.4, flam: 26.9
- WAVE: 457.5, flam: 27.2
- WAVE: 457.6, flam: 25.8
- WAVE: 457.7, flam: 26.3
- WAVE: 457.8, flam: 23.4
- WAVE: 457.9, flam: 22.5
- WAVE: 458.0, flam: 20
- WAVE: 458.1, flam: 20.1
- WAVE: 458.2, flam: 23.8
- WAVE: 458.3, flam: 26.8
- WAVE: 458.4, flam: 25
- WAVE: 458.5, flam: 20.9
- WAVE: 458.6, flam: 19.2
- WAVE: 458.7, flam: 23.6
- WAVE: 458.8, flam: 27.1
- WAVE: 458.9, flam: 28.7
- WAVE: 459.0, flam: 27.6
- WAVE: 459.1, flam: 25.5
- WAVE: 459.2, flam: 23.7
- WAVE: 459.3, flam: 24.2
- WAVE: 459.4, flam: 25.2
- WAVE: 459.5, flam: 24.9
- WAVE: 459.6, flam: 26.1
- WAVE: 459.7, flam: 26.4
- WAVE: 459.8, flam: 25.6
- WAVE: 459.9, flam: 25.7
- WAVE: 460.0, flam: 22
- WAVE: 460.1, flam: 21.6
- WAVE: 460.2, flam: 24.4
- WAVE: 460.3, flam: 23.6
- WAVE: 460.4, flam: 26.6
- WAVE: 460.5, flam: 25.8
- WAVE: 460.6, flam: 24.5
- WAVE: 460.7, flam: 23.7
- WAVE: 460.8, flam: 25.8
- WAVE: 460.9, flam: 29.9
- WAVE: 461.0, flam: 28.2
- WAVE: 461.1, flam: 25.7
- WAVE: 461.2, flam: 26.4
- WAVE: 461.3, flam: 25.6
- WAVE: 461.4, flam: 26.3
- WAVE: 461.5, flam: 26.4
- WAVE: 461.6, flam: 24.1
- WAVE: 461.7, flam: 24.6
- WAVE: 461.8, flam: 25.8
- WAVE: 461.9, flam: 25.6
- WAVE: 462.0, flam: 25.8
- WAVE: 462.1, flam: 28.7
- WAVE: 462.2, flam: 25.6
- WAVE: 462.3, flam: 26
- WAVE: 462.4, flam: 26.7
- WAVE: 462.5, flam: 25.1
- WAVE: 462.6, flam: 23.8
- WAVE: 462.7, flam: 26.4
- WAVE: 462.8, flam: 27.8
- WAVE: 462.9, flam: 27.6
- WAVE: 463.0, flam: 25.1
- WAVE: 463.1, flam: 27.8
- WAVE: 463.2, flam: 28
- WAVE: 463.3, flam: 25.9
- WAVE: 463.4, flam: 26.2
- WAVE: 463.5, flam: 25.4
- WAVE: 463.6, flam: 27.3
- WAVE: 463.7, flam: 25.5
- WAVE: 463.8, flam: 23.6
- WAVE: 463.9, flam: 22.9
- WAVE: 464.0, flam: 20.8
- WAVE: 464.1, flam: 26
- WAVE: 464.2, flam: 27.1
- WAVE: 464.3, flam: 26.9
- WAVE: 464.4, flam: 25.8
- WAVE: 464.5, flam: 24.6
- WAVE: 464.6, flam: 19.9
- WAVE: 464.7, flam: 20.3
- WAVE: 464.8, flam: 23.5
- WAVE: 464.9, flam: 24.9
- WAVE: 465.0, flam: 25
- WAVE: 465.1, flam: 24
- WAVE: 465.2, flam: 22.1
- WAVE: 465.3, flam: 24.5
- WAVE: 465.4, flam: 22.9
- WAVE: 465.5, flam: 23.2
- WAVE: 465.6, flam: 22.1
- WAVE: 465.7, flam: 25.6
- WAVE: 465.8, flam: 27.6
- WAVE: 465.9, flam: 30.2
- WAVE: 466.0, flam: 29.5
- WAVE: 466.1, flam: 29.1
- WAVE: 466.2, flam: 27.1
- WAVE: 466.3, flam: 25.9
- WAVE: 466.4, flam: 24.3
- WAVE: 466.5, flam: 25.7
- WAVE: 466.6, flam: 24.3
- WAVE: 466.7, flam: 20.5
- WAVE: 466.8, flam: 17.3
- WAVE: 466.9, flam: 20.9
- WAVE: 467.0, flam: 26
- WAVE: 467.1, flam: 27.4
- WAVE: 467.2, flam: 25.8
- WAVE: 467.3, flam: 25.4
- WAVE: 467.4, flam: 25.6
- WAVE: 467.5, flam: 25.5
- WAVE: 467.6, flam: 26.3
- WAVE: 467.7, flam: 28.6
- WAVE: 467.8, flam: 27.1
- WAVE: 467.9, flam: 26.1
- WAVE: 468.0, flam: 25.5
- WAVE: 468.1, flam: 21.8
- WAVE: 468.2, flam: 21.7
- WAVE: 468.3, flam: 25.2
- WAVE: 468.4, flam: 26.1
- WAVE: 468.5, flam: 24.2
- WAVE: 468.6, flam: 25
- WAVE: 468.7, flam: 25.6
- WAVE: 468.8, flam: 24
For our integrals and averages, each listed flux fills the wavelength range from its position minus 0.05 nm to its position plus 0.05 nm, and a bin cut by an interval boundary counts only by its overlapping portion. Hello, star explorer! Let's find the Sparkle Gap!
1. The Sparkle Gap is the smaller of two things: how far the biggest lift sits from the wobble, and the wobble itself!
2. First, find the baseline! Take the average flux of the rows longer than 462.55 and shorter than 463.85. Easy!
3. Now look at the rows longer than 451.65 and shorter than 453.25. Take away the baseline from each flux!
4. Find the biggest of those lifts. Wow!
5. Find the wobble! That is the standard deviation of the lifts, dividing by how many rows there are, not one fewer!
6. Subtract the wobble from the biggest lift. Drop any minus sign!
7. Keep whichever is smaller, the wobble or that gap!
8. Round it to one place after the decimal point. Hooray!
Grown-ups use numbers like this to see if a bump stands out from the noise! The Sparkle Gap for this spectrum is 3.0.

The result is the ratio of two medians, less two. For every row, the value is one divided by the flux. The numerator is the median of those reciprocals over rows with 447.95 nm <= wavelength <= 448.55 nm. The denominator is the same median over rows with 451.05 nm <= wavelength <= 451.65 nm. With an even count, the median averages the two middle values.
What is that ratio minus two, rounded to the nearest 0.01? -0.82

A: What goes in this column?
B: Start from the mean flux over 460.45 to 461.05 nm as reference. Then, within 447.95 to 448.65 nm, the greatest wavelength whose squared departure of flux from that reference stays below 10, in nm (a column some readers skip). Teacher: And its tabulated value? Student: 448.6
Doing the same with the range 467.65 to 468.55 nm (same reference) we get 468.5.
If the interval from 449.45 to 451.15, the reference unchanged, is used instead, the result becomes 451.1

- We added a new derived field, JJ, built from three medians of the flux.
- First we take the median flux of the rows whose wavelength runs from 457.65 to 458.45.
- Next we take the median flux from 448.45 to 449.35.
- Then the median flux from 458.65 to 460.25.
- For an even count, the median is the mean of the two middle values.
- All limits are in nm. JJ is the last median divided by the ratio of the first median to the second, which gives 24.1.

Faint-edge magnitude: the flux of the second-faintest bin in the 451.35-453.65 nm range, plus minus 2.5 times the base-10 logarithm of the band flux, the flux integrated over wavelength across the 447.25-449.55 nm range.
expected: 8.6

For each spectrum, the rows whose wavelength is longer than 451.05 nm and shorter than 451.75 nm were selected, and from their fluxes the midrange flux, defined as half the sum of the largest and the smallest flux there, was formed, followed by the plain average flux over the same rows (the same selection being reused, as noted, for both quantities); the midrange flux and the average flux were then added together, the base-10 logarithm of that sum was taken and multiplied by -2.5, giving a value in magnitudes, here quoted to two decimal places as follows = -4.13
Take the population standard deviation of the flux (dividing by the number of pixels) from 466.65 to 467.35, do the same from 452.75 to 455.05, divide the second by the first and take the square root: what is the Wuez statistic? 1.06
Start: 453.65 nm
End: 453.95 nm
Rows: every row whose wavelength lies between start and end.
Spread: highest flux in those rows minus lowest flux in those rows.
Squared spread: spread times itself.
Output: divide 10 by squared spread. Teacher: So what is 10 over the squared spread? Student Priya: 5.9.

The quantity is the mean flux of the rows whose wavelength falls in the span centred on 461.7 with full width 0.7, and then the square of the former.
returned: 651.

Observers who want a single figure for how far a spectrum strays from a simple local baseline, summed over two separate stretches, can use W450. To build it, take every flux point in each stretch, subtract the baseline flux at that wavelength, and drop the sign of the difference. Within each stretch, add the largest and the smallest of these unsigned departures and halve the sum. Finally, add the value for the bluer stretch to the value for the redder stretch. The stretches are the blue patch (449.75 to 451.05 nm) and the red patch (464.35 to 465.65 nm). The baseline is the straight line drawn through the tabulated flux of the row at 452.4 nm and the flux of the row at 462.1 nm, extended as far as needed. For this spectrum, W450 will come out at 11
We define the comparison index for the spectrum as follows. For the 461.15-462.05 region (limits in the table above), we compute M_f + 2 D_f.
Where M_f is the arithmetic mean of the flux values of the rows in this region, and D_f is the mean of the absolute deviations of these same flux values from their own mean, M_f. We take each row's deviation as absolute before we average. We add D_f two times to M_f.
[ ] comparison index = 26.8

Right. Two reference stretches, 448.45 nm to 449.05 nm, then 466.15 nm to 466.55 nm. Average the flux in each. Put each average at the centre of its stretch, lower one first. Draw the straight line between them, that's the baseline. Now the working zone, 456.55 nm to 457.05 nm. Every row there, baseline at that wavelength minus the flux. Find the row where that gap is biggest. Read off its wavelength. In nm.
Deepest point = 456.6 nm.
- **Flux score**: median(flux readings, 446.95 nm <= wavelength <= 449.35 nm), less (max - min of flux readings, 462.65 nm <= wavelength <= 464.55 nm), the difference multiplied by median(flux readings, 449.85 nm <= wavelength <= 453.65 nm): 297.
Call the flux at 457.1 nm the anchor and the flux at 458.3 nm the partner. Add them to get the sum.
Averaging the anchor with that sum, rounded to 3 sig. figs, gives 34.3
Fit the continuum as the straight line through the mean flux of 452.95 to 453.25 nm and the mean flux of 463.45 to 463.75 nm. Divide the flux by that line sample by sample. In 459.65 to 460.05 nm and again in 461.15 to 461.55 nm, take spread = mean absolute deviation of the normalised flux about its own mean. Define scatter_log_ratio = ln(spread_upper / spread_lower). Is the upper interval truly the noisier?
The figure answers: -1.78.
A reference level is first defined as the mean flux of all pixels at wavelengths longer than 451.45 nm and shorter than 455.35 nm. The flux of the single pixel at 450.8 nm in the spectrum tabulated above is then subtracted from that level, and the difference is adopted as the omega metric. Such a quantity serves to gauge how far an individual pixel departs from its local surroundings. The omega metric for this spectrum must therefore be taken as -2.5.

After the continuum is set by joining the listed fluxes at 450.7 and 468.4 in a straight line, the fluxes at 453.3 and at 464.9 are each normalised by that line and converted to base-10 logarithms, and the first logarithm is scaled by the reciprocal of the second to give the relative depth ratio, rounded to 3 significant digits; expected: 17.1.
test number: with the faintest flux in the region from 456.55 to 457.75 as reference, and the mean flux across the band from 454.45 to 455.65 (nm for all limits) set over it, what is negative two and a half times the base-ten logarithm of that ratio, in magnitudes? -0.02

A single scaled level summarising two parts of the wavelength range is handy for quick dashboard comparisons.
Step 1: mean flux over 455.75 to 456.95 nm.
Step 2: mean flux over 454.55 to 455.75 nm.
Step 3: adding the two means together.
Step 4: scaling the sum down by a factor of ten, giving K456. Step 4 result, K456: 4.8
